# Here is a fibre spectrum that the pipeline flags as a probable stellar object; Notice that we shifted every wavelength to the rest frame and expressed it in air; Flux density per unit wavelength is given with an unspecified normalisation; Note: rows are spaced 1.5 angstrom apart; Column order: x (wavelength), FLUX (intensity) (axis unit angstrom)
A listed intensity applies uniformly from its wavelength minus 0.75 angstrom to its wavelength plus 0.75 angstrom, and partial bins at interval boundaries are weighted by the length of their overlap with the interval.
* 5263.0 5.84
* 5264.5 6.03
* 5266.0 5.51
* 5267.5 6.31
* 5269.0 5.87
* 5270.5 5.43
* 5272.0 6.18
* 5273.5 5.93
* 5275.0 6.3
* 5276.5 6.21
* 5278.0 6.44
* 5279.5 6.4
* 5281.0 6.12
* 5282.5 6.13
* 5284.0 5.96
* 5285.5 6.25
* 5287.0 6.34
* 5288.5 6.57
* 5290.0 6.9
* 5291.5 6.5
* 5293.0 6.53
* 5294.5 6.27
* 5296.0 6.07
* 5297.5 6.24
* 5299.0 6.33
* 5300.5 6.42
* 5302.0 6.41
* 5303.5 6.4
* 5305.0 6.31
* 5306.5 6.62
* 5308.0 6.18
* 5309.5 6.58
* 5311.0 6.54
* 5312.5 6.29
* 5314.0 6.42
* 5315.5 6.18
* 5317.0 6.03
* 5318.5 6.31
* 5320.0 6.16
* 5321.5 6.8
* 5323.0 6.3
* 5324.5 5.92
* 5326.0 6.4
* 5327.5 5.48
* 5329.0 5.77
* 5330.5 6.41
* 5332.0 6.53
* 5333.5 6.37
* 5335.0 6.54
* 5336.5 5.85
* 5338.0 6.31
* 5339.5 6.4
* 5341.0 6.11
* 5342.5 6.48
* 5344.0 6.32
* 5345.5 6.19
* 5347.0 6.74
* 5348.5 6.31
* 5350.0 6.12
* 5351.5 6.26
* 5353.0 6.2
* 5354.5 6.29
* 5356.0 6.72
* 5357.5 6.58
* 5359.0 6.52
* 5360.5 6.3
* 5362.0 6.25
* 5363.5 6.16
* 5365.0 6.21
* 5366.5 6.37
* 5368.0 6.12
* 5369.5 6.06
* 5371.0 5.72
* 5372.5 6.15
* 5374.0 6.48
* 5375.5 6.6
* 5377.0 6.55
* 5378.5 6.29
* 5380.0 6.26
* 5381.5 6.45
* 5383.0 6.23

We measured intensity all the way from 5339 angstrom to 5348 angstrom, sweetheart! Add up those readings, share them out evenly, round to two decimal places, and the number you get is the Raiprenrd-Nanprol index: 6.37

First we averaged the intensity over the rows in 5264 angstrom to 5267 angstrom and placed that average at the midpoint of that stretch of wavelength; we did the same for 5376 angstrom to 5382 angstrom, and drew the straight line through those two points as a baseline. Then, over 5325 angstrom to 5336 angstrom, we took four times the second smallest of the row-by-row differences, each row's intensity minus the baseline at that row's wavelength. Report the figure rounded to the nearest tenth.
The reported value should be -1.4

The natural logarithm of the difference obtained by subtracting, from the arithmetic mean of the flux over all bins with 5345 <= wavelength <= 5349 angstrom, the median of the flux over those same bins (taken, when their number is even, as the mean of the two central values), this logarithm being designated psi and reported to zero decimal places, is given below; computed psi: -2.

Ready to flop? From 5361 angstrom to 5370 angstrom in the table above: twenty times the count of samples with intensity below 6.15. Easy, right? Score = 40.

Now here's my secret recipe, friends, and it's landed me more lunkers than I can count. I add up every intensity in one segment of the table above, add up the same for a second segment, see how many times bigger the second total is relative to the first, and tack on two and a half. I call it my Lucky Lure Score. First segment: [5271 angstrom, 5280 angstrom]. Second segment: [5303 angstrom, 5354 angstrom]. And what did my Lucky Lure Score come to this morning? 8.21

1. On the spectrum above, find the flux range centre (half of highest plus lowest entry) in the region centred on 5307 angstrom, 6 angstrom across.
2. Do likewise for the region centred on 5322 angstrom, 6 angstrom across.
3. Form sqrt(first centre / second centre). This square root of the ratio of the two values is 1.00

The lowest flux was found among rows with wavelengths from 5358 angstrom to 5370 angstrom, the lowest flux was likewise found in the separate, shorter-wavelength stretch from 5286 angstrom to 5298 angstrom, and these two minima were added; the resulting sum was 12.1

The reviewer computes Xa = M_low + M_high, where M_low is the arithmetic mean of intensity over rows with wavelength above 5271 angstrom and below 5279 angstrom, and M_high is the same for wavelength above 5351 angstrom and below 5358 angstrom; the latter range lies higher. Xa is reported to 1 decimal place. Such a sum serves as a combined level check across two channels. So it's 12.6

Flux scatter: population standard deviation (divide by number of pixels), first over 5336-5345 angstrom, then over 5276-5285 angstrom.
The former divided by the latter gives 1.3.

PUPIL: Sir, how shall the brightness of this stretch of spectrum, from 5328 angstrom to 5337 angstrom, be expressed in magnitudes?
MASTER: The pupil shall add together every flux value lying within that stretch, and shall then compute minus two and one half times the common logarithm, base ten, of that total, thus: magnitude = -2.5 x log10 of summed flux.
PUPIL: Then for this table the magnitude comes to -3.93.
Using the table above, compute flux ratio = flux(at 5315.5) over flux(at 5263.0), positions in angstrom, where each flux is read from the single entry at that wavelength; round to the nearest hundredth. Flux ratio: 1.06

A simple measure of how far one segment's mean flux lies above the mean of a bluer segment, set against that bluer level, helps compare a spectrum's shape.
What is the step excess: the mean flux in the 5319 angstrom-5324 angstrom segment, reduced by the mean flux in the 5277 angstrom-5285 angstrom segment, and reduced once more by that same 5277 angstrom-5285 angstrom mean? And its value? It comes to -6.0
